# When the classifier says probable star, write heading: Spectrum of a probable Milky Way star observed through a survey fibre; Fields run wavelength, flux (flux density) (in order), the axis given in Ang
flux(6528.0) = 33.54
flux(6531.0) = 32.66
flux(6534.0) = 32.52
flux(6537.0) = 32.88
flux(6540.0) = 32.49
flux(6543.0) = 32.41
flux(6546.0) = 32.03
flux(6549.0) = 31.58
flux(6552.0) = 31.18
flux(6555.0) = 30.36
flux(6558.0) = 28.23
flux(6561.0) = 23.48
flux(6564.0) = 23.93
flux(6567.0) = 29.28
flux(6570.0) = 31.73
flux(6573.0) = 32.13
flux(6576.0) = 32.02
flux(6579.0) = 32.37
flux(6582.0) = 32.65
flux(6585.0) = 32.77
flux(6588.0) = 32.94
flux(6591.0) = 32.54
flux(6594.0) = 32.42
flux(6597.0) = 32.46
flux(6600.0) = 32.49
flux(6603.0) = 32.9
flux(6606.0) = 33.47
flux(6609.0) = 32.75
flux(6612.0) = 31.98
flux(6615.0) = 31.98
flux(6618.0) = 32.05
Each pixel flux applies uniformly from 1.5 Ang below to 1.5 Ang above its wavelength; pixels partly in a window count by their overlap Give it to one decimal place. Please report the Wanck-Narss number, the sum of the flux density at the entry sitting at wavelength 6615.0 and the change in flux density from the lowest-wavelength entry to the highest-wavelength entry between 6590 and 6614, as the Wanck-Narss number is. 31.4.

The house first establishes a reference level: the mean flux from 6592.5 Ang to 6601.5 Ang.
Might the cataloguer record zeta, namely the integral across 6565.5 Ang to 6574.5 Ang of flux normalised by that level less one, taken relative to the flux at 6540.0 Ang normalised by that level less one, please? -381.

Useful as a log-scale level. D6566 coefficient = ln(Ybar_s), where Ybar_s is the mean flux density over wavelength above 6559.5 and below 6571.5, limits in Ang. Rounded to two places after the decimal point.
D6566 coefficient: 3.30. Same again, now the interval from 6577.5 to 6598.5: 3.48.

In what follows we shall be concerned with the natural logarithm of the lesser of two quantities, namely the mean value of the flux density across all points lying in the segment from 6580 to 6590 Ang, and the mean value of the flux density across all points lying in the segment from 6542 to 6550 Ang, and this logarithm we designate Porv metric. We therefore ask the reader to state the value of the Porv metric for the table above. 3.47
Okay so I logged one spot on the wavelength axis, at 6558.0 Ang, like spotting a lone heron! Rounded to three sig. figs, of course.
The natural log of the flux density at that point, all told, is 3.34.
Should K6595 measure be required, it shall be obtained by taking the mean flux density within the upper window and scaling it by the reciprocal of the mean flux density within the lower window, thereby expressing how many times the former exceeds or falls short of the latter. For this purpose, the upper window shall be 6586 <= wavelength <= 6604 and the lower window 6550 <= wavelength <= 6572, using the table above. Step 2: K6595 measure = 1.15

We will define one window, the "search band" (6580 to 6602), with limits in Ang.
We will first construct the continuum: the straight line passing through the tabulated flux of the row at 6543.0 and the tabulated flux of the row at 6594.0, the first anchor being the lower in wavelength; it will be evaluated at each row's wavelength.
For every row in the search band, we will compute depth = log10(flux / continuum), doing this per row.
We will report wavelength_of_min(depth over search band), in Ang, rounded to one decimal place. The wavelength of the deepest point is 6594.0 Ang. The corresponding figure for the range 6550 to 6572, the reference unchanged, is 6561.0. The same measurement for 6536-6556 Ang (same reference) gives 6555.0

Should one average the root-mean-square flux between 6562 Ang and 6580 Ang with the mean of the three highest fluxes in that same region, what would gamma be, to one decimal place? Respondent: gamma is 31.3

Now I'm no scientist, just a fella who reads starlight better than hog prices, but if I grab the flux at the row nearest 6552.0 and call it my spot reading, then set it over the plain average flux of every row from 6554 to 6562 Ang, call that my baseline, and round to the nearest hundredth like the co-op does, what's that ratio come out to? 1.14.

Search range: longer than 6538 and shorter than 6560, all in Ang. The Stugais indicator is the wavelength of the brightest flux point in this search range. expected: 6540.0 Ang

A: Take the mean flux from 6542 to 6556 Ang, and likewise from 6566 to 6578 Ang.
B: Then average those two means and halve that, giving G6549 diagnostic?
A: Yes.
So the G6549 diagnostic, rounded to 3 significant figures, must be 15.7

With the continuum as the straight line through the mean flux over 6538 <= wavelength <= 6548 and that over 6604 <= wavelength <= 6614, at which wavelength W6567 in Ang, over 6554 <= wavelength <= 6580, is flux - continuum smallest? 6561.0 Ang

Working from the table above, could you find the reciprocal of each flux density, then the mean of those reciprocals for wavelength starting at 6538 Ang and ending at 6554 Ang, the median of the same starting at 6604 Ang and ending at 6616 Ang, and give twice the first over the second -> 2.03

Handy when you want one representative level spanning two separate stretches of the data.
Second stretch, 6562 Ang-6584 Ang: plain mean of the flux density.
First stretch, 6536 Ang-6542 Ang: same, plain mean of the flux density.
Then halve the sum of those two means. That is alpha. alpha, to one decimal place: 31.6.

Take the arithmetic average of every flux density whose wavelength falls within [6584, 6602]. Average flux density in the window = 32.6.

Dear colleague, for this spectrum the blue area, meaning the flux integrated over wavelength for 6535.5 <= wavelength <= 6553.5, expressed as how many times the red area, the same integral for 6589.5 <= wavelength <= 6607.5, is 0.98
